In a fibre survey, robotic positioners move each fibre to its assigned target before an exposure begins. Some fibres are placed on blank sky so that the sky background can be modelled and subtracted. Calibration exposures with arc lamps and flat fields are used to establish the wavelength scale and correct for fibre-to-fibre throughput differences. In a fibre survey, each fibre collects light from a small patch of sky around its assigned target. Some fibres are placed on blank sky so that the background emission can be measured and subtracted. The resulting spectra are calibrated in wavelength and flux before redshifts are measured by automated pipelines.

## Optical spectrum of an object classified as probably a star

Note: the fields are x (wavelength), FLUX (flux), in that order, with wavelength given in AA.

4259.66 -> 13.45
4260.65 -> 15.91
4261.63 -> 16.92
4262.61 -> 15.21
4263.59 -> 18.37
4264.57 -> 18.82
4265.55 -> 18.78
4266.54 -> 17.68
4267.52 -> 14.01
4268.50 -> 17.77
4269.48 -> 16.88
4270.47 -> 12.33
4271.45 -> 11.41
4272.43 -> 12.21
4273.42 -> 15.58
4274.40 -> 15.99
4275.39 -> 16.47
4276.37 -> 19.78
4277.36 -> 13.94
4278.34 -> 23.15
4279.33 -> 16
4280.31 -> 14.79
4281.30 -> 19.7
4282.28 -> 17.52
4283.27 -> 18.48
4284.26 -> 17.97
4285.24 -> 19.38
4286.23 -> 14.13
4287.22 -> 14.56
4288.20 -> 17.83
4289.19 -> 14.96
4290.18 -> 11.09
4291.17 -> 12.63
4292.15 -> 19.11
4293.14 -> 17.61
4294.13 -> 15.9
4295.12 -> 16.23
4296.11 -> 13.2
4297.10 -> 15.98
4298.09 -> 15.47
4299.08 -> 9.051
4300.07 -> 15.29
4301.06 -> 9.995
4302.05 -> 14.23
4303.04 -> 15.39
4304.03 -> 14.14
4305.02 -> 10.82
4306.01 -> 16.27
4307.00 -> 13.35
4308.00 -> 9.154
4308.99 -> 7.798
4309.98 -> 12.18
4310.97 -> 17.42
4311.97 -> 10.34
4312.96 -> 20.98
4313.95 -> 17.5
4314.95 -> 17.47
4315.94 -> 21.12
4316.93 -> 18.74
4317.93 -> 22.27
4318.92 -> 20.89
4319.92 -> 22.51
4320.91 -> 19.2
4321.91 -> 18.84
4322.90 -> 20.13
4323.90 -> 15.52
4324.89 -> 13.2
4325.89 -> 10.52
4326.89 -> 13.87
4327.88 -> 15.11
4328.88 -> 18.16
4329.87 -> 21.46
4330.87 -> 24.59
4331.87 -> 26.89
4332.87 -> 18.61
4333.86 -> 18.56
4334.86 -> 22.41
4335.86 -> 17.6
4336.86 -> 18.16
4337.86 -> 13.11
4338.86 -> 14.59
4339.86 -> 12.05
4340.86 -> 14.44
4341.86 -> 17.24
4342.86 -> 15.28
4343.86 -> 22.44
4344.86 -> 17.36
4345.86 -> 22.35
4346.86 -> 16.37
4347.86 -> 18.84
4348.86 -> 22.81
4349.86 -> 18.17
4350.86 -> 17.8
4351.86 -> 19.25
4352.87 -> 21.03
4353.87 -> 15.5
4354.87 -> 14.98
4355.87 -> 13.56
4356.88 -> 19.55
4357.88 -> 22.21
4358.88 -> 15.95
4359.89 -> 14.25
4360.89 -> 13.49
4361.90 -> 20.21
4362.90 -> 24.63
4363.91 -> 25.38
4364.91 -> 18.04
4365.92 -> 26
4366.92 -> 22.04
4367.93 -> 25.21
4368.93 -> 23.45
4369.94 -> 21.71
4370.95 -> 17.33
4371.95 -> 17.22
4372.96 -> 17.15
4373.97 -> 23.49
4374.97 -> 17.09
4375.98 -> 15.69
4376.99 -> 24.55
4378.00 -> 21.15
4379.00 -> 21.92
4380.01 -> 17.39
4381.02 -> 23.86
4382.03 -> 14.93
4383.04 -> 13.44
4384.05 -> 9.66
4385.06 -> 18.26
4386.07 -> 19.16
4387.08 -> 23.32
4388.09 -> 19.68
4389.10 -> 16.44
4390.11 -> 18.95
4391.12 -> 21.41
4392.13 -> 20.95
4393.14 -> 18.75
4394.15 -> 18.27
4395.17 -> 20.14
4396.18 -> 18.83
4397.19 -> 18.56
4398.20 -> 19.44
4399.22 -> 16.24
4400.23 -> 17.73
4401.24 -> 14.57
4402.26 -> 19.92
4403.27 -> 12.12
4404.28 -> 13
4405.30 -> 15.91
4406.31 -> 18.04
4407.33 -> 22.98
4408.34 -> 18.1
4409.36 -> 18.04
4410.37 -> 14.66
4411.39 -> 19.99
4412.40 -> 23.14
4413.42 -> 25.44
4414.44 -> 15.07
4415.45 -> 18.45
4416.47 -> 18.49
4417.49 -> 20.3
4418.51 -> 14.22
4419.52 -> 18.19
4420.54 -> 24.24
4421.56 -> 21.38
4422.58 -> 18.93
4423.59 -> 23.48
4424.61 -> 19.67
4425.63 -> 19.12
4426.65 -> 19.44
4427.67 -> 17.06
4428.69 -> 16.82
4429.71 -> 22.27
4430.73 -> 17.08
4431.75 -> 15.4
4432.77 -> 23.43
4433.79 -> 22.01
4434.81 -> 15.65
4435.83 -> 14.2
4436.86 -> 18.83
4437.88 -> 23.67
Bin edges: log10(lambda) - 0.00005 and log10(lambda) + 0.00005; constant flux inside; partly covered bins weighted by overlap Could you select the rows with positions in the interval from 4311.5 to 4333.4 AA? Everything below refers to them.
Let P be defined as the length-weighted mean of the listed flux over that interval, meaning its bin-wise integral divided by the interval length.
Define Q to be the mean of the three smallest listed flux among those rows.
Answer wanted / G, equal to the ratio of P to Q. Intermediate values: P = 18.6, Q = 11.4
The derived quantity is 1.6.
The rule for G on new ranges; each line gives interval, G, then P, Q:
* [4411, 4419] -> 1.2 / 19.4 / 15.9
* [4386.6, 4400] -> 1.1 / 19.3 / 17.0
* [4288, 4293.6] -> 1.2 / 15.4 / 12.9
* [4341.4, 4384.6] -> 1.6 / 19.1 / 12.2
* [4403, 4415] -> 1.4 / 18.2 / 13.3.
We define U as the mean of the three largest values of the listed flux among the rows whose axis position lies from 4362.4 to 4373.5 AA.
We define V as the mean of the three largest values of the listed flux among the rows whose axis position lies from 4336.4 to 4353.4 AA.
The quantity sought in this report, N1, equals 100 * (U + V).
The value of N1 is 4806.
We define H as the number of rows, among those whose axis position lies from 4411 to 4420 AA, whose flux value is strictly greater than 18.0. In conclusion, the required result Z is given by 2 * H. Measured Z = 14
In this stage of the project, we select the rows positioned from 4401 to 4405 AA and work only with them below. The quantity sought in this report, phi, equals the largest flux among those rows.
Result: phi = 19.92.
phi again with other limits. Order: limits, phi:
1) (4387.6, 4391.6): 21.41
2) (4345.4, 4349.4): 22.81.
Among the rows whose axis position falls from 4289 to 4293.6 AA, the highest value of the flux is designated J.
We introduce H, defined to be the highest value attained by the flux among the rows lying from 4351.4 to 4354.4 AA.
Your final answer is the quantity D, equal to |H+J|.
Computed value 40.1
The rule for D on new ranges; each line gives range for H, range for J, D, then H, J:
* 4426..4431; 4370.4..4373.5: 39.6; 22.27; 17.33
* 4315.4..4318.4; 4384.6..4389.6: 45.6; 22.27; 23.32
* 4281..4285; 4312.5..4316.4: 40.8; 19.7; 21.12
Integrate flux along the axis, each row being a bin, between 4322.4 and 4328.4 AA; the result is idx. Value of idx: 88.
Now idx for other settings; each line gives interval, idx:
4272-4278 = 95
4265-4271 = 97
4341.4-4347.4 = 111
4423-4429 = 116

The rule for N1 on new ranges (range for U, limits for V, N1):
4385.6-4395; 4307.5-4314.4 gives 4053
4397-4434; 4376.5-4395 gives 4830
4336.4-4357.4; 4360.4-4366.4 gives 4787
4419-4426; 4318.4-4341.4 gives 4770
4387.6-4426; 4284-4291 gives 4278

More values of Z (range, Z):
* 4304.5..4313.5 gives 2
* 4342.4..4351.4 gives 10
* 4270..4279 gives 4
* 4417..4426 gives 16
